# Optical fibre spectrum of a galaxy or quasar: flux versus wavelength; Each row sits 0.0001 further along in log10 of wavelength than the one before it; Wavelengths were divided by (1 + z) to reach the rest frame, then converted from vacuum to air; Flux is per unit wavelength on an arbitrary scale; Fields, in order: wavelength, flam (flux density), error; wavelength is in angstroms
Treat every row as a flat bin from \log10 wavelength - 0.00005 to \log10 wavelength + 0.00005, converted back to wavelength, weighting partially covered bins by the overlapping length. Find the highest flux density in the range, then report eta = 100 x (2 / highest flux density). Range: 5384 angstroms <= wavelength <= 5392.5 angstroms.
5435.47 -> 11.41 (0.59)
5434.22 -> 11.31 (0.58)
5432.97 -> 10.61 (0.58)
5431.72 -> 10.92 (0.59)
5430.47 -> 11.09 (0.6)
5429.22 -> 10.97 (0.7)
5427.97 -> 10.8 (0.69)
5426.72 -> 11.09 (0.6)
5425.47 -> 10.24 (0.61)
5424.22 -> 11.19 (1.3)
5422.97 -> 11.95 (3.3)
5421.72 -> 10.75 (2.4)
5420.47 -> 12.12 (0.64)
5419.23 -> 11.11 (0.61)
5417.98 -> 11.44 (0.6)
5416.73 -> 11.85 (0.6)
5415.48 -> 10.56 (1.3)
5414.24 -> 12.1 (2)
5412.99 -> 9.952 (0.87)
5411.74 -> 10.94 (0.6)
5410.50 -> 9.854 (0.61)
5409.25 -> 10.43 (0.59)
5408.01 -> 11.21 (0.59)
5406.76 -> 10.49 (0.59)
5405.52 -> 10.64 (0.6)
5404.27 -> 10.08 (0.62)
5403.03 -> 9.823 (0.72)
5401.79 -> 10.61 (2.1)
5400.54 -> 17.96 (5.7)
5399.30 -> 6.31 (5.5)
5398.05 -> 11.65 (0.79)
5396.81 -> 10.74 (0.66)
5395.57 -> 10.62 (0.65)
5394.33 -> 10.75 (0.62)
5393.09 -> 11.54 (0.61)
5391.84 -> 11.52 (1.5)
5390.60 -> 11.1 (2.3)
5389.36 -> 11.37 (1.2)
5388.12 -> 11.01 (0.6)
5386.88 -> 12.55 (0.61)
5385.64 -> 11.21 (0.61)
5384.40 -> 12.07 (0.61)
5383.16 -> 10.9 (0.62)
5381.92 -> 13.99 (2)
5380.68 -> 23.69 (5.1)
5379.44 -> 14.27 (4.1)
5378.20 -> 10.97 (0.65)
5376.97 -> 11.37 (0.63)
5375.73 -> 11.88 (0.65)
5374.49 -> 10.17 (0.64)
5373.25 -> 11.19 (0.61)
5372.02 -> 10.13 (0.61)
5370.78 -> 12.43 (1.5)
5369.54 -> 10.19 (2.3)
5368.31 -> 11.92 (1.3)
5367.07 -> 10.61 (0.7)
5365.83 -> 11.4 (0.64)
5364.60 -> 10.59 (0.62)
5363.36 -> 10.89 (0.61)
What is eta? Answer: 15.9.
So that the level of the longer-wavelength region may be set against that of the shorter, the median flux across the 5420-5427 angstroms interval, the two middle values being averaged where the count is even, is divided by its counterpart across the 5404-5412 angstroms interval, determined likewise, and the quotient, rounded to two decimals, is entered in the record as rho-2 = 1.06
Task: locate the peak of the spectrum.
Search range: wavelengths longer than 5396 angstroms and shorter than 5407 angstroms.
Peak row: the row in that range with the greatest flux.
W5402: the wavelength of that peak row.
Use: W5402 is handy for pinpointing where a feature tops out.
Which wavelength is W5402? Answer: 5400.54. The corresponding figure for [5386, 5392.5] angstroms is 5386.88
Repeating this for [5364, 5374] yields 5370.78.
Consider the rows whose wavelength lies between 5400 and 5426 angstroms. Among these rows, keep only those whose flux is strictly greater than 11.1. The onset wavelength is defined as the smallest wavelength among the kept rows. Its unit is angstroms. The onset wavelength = 5400.54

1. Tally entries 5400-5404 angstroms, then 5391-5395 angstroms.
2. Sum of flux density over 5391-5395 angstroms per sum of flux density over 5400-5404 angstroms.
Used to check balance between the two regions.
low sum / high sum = 0.88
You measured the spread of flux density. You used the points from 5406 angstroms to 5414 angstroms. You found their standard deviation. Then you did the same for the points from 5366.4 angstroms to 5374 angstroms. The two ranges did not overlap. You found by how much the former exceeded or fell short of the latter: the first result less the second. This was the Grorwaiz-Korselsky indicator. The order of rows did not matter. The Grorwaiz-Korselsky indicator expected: -0.4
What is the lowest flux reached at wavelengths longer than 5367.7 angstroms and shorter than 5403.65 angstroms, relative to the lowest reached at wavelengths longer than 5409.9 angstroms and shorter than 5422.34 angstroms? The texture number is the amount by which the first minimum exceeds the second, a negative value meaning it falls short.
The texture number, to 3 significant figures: -3.54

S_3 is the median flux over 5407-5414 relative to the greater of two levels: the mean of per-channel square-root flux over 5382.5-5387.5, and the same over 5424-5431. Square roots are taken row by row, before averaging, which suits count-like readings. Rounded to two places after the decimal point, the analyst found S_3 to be 3.05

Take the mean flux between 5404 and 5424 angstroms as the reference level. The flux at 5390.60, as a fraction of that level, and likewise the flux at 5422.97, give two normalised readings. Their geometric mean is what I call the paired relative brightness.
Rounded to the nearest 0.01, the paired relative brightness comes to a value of 1.05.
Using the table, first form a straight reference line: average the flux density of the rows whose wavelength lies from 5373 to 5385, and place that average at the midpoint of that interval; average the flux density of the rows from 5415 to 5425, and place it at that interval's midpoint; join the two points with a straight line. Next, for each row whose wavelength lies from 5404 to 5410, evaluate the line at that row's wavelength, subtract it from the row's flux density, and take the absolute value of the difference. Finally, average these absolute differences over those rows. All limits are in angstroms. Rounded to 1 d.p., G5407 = 1.3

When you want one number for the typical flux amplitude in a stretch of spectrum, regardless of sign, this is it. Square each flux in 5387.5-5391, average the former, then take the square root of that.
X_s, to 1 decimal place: 11.2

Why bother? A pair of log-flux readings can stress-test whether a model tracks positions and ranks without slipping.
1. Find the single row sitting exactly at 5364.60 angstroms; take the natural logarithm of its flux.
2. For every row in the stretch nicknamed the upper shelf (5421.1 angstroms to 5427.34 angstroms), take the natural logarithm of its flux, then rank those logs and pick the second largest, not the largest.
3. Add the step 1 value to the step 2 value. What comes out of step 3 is 4.77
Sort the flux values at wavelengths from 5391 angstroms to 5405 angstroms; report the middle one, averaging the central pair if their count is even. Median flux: 10.7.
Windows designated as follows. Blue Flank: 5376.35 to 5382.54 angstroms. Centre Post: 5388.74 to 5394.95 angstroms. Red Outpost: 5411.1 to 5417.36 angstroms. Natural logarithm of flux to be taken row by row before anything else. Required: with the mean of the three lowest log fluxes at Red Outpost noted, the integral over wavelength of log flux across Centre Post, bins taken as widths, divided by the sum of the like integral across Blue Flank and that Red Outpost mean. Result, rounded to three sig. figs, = 0.799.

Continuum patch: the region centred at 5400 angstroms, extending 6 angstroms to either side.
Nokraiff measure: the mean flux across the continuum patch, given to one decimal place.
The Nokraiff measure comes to 10.9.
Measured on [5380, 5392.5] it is 12.9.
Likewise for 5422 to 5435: 11.0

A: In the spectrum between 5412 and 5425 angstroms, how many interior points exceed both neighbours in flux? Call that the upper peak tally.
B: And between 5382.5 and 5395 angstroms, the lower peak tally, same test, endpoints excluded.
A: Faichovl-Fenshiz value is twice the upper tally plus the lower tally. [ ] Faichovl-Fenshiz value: 12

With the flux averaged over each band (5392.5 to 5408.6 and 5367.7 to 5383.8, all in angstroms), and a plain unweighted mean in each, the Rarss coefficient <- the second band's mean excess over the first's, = 1.59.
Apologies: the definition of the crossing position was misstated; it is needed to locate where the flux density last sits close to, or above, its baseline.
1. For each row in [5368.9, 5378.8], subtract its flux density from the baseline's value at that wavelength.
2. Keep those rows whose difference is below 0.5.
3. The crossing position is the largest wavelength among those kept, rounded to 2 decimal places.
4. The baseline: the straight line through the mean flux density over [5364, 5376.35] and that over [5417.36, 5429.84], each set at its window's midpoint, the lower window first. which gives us 5378.20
